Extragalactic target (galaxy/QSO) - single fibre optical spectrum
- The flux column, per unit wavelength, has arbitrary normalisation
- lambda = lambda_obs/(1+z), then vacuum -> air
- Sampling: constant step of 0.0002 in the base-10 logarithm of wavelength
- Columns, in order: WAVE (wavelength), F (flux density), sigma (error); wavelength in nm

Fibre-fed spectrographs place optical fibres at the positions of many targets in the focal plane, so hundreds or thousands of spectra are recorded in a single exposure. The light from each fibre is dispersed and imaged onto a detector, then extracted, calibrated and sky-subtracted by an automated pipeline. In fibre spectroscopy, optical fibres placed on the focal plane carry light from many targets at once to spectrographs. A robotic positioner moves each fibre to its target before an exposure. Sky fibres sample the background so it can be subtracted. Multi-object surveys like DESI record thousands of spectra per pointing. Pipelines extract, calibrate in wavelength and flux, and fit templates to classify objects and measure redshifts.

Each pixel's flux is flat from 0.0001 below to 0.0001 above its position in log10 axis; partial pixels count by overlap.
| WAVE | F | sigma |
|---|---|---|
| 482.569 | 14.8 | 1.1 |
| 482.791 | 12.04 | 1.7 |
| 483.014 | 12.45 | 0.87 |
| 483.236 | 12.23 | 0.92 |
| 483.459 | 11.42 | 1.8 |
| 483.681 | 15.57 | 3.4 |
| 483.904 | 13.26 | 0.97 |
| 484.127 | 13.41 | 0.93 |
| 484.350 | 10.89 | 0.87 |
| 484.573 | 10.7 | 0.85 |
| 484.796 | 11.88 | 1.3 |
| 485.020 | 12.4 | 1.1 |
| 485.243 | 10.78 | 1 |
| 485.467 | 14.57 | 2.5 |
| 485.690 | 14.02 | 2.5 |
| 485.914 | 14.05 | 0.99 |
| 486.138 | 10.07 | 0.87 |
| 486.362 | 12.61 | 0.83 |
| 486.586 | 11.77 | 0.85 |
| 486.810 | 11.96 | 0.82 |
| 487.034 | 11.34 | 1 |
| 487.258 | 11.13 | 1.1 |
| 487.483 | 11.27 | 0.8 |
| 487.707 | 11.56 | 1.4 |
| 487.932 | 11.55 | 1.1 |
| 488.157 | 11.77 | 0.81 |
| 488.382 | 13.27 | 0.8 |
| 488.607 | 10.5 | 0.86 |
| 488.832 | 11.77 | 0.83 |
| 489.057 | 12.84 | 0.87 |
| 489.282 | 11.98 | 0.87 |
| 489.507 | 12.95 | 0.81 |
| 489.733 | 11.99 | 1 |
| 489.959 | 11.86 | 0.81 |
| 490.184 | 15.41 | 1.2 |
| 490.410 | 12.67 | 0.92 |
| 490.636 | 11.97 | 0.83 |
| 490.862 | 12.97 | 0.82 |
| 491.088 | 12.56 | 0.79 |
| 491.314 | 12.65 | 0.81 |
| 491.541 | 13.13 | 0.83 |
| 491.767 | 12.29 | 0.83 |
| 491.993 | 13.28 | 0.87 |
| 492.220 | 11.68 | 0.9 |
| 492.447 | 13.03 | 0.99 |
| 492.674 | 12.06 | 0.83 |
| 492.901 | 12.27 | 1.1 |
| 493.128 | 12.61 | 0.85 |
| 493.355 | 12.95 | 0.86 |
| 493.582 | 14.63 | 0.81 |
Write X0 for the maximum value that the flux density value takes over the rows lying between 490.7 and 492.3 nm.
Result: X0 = 13.28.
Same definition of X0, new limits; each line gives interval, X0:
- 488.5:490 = 12.95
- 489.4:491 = 15.41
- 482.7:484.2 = 15.57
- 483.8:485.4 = 13.41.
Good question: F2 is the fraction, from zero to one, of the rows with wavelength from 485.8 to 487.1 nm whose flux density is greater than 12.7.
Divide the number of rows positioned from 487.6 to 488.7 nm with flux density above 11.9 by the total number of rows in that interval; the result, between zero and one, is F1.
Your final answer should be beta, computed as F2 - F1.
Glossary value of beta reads -0.03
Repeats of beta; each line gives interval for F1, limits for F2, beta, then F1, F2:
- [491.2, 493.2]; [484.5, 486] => -0.46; 0.89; 0.43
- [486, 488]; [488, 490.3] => 0.18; 0.22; 0.40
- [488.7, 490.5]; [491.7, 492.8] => -0.35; 0.75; 0.40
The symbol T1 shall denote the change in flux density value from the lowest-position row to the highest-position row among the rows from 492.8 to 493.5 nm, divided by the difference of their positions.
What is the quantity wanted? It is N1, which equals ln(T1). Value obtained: 0.4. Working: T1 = 1.5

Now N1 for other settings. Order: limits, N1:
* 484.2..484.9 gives 0.8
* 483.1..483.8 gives 2.0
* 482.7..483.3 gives -0.9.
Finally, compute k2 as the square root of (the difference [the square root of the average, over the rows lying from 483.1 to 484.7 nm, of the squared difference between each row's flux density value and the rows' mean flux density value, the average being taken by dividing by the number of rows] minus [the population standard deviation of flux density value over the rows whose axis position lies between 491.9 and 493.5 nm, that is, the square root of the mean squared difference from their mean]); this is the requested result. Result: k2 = 1.0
